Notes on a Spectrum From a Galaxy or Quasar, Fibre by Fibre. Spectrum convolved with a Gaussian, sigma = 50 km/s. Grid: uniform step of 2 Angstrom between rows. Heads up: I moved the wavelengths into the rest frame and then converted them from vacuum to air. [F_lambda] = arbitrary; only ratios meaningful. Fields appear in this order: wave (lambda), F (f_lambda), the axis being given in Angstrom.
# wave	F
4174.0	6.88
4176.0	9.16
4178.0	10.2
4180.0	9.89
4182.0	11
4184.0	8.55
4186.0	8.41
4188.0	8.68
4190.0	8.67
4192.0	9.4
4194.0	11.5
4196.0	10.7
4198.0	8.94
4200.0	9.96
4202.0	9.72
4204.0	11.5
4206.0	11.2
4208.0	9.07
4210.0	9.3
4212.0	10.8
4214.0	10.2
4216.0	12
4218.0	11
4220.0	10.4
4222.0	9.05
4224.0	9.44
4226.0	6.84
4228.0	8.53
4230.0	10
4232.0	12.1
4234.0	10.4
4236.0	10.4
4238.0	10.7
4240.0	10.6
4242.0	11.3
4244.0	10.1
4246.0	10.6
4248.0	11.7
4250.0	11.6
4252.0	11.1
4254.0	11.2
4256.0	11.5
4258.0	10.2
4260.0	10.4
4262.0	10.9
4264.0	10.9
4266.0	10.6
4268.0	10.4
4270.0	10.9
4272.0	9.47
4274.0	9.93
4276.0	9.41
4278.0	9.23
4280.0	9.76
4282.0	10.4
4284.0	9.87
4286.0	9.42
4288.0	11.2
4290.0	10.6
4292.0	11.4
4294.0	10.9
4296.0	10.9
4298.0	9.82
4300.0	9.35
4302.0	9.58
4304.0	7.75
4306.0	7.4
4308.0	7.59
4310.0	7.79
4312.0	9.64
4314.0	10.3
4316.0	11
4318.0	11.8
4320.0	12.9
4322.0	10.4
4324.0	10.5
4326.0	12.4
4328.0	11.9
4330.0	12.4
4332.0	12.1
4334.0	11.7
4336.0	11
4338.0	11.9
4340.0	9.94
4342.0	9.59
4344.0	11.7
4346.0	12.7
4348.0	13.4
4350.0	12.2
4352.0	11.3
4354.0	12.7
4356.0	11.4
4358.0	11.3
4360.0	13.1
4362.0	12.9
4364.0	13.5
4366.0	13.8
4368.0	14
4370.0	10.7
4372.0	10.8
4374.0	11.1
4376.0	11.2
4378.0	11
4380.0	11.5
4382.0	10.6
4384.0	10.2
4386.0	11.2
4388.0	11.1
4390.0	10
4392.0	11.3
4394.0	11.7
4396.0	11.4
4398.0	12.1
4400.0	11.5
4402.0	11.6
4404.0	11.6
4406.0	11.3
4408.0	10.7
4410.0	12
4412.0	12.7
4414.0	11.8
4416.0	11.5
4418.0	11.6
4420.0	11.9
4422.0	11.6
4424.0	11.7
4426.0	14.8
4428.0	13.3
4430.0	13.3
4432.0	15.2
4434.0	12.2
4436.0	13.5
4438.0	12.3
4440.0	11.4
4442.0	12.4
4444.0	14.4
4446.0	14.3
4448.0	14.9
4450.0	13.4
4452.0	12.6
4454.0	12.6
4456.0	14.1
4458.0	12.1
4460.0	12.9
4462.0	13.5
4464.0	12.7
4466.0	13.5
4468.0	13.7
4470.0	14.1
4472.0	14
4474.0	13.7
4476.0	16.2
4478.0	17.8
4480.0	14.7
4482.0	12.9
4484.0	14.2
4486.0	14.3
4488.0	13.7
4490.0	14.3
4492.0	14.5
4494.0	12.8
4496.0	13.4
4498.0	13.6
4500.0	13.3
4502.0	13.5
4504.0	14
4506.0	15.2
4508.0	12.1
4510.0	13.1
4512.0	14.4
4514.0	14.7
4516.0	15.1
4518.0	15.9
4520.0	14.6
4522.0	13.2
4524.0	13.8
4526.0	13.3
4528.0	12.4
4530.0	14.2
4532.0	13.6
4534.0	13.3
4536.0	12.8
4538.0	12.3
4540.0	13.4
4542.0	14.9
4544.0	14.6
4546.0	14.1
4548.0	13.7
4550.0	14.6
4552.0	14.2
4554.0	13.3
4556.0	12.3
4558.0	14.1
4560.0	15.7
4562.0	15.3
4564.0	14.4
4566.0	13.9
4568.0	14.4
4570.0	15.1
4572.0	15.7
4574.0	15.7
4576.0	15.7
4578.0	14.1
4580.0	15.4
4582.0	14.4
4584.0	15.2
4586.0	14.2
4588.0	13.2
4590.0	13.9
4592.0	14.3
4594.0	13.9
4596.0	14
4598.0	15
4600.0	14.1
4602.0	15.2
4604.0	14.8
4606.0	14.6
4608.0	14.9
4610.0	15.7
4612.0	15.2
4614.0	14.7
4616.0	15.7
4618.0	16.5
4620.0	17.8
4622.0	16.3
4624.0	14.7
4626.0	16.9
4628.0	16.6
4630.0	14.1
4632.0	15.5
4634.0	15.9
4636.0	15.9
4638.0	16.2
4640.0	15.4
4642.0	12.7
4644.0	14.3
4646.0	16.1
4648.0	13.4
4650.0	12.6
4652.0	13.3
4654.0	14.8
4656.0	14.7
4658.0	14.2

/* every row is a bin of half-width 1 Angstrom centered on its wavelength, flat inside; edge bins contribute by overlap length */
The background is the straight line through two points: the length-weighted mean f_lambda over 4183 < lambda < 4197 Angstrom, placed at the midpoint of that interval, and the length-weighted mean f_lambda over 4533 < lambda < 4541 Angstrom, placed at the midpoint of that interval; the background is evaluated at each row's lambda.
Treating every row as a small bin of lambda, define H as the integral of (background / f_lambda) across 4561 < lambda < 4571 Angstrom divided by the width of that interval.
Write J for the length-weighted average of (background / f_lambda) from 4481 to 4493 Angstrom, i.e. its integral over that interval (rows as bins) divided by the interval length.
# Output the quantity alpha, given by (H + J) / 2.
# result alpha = 0.90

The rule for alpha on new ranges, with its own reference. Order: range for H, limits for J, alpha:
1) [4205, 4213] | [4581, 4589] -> 0.95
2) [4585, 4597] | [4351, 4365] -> 0.94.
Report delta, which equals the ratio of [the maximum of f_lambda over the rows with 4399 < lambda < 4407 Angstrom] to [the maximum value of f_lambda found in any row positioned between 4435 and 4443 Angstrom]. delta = 0.86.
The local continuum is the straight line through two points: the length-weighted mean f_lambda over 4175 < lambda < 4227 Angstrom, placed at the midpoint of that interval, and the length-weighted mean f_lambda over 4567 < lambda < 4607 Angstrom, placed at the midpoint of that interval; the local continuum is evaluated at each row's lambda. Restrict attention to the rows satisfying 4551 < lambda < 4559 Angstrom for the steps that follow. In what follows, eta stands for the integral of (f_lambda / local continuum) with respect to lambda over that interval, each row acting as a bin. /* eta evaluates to 7.57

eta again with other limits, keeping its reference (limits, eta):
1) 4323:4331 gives 8.28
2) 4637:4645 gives 7.65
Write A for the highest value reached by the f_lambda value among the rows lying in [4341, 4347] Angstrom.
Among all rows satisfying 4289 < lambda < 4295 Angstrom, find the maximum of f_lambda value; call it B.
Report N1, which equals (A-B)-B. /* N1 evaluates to -10.1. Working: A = 12.7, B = 11.4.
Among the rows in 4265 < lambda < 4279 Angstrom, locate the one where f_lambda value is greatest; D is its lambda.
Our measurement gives 4270.0 Angstrom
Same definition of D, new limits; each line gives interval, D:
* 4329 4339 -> 4330.0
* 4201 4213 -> 4204.0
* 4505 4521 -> 4518.0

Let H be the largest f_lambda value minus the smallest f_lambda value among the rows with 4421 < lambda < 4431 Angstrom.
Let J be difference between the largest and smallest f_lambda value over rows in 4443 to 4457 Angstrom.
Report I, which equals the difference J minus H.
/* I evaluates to -0.9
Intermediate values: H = 3.2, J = 2.3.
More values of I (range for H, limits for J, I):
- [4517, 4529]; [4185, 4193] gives -2.5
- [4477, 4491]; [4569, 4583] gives -3.3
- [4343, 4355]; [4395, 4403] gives -1.4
